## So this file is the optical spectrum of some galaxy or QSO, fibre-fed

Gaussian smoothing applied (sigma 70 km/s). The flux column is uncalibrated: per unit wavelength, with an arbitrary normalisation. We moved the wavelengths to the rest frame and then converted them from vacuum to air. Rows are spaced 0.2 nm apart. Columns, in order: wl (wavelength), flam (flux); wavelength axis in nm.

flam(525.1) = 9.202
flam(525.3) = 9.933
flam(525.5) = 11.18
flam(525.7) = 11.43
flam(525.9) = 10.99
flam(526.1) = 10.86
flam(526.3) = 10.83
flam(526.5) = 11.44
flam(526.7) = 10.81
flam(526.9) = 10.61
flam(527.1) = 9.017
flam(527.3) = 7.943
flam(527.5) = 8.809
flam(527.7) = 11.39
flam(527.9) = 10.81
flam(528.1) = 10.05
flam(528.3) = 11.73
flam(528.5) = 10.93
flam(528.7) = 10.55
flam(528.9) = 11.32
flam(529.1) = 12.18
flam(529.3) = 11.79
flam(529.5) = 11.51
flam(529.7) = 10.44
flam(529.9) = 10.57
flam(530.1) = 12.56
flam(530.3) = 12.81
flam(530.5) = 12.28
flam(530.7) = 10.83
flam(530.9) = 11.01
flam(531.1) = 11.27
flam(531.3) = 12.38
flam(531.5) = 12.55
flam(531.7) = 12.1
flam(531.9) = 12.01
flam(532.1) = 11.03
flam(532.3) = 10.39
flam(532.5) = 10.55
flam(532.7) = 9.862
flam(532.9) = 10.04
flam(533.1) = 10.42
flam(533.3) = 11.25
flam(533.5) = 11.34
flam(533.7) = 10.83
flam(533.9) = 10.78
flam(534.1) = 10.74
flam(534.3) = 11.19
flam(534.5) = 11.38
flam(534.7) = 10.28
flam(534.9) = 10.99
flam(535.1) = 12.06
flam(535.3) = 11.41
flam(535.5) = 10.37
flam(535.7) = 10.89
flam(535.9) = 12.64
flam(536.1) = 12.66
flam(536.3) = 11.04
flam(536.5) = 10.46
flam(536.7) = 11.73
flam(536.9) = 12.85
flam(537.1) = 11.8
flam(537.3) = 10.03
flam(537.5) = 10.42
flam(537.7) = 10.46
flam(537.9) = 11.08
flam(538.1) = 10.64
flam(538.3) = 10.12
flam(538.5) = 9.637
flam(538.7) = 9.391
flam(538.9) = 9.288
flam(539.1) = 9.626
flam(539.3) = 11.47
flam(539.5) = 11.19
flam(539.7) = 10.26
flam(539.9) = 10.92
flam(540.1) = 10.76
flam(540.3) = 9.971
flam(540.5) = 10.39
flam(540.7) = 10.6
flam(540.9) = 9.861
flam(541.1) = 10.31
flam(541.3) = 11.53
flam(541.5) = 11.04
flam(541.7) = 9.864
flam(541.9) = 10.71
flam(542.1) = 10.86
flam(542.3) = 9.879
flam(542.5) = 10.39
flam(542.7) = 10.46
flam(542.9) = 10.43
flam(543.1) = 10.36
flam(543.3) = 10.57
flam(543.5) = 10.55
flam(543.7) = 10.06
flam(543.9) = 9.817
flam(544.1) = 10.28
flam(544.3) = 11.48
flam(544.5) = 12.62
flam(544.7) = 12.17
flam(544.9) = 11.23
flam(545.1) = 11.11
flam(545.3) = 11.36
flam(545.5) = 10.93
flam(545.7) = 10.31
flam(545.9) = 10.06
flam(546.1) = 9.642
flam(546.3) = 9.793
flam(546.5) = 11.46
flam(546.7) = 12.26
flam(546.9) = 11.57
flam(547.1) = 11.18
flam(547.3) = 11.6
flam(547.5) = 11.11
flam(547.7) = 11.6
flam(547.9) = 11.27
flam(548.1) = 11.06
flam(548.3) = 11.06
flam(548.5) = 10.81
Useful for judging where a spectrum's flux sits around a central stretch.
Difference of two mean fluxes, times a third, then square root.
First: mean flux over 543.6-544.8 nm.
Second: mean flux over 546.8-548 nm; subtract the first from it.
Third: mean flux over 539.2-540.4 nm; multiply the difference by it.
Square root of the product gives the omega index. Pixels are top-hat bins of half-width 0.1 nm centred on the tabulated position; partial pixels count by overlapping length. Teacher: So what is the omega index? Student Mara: 1.8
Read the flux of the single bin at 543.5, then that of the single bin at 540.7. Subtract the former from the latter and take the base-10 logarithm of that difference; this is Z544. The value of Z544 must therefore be -1.3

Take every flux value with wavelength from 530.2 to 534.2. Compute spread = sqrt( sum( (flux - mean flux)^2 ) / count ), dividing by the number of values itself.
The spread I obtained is 0.84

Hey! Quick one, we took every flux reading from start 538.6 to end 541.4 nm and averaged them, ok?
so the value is 10.40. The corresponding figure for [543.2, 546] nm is 10.90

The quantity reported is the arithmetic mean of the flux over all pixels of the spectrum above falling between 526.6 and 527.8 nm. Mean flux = 9.76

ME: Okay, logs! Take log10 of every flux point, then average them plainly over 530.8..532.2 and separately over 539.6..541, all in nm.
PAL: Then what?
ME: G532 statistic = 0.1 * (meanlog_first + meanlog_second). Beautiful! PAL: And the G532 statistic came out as 0.209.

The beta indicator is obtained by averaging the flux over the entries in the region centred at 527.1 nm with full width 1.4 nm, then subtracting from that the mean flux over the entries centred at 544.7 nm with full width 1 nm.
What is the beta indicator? -1.7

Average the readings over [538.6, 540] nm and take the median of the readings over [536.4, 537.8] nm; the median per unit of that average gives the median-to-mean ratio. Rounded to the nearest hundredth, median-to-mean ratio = 1.01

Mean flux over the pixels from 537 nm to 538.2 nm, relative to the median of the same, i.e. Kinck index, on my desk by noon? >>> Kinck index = 1.02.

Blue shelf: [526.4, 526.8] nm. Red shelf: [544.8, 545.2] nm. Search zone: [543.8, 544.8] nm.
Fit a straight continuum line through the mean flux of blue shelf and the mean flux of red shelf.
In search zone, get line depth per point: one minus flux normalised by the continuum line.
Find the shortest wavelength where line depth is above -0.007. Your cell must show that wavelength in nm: 543.9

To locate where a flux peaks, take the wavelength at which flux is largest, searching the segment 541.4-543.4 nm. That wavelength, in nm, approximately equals 541.5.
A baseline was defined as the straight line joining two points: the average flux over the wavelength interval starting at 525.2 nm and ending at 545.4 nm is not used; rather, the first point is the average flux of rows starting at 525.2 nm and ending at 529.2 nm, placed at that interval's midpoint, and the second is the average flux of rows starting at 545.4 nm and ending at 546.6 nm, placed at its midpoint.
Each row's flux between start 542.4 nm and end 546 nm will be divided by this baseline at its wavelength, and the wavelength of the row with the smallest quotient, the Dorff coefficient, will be 543.9 nm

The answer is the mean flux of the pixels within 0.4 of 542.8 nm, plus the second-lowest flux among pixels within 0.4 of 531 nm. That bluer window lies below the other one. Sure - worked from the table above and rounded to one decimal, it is 21.4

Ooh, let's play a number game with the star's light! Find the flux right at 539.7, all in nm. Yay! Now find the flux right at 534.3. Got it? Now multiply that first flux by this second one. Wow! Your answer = 115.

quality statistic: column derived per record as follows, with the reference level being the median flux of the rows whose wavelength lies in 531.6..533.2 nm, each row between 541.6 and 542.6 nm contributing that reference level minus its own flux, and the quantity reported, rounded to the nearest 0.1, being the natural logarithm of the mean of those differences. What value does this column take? -1.9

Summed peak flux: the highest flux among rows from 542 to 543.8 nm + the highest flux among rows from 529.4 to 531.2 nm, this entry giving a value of 23.7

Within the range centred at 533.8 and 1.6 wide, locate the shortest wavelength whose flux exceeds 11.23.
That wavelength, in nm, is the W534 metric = 533.3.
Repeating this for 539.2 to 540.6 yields 539.3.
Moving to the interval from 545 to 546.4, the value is 545.3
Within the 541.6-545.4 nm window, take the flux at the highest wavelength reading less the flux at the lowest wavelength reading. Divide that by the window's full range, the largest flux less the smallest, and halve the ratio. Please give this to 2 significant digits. 0.27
